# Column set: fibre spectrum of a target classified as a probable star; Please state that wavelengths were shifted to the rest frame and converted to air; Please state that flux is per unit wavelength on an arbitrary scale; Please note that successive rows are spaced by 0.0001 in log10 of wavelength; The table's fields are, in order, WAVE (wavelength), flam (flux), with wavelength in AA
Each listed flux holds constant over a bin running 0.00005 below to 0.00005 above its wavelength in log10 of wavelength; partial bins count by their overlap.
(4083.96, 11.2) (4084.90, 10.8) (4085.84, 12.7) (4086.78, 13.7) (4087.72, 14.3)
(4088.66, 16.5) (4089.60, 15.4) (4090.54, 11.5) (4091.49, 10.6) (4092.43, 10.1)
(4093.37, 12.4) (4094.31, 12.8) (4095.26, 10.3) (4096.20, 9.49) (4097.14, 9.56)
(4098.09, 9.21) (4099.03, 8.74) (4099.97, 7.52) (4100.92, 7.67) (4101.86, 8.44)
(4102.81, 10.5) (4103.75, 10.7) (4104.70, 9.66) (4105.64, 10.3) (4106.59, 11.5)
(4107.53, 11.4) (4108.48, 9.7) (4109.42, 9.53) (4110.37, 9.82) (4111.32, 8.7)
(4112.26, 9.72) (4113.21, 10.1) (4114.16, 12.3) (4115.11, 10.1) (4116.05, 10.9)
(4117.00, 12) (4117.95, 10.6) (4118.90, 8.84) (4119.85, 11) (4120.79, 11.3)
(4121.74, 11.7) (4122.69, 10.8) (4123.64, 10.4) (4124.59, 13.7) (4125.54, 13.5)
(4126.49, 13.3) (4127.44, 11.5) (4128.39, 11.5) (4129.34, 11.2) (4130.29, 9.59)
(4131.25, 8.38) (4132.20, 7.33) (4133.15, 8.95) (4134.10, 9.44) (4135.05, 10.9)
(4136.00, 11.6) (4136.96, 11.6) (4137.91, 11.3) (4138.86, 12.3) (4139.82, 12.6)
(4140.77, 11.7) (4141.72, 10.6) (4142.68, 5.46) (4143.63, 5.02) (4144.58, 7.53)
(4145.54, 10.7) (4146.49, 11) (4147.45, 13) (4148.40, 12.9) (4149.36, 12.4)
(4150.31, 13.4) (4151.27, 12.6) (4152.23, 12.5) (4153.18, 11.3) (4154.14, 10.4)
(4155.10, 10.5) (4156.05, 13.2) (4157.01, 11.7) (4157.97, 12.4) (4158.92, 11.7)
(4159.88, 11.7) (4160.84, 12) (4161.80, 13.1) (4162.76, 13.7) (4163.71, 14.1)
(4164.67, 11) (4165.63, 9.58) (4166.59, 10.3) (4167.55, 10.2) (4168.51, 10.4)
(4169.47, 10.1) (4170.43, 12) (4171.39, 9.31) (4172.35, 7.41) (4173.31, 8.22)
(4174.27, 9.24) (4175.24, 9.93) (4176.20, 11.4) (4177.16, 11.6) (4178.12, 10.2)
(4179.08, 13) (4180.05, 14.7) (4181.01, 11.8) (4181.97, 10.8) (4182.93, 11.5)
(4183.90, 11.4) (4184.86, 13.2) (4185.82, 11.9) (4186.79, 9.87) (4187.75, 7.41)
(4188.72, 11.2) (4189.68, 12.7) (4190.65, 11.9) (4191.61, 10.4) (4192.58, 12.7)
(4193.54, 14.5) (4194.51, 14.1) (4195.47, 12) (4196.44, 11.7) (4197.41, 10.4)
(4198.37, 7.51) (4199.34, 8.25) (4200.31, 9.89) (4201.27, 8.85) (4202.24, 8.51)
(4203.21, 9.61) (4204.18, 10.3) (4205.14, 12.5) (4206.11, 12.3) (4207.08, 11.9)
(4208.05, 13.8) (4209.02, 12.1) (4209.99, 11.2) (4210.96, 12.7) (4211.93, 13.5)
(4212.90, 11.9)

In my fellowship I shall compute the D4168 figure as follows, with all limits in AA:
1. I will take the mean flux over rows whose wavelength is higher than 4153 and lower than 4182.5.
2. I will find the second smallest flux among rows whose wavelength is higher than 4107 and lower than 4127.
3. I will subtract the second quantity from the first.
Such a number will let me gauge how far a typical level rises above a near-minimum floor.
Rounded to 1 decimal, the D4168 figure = 2.4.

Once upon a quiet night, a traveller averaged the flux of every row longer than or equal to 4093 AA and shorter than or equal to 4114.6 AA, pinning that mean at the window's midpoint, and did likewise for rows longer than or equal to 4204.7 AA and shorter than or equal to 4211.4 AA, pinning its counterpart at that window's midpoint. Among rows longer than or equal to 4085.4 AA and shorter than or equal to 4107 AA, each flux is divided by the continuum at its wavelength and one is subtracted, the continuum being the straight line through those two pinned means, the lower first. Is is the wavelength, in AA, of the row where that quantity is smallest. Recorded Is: 4099.97 AA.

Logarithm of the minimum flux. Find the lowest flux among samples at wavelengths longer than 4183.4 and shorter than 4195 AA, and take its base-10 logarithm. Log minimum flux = 0.870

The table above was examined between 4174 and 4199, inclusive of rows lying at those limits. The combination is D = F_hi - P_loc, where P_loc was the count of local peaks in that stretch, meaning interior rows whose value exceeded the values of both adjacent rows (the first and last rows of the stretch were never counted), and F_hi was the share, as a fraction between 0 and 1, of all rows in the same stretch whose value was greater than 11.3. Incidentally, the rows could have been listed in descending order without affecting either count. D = -5.4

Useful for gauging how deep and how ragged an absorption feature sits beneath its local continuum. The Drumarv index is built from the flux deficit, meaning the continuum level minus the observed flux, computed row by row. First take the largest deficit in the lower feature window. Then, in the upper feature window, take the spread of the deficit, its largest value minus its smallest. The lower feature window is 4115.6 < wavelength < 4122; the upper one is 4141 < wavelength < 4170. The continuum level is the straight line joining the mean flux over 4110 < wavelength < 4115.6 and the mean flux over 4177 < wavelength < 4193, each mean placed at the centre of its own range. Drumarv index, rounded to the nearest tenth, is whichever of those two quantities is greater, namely 8.7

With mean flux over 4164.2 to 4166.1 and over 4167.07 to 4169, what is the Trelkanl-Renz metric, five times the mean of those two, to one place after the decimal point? 51.5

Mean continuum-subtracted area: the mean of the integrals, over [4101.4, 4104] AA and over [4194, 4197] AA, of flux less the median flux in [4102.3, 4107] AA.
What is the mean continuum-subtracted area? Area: 2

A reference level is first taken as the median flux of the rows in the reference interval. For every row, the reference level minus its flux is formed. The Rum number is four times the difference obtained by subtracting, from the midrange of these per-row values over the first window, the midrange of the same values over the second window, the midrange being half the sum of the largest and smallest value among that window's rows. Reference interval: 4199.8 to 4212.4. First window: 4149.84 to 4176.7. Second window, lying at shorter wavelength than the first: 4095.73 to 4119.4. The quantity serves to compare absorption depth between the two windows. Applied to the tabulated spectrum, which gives -3.4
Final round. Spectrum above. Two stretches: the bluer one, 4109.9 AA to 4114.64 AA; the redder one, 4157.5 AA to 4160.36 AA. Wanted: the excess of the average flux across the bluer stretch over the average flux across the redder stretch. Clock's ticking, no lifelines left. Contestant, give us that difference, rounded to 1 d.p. -1.8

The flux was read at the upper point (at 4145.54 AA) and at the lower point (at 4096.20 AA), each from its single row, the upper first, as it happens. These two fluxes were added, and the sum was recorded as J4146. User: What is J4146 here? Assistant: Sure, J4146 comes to 20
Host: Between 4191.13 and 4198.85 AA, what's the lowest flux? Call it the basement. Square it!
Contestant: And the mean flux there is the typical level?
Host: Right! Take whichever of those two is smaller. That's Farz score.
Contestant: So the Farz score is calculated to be 11.7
